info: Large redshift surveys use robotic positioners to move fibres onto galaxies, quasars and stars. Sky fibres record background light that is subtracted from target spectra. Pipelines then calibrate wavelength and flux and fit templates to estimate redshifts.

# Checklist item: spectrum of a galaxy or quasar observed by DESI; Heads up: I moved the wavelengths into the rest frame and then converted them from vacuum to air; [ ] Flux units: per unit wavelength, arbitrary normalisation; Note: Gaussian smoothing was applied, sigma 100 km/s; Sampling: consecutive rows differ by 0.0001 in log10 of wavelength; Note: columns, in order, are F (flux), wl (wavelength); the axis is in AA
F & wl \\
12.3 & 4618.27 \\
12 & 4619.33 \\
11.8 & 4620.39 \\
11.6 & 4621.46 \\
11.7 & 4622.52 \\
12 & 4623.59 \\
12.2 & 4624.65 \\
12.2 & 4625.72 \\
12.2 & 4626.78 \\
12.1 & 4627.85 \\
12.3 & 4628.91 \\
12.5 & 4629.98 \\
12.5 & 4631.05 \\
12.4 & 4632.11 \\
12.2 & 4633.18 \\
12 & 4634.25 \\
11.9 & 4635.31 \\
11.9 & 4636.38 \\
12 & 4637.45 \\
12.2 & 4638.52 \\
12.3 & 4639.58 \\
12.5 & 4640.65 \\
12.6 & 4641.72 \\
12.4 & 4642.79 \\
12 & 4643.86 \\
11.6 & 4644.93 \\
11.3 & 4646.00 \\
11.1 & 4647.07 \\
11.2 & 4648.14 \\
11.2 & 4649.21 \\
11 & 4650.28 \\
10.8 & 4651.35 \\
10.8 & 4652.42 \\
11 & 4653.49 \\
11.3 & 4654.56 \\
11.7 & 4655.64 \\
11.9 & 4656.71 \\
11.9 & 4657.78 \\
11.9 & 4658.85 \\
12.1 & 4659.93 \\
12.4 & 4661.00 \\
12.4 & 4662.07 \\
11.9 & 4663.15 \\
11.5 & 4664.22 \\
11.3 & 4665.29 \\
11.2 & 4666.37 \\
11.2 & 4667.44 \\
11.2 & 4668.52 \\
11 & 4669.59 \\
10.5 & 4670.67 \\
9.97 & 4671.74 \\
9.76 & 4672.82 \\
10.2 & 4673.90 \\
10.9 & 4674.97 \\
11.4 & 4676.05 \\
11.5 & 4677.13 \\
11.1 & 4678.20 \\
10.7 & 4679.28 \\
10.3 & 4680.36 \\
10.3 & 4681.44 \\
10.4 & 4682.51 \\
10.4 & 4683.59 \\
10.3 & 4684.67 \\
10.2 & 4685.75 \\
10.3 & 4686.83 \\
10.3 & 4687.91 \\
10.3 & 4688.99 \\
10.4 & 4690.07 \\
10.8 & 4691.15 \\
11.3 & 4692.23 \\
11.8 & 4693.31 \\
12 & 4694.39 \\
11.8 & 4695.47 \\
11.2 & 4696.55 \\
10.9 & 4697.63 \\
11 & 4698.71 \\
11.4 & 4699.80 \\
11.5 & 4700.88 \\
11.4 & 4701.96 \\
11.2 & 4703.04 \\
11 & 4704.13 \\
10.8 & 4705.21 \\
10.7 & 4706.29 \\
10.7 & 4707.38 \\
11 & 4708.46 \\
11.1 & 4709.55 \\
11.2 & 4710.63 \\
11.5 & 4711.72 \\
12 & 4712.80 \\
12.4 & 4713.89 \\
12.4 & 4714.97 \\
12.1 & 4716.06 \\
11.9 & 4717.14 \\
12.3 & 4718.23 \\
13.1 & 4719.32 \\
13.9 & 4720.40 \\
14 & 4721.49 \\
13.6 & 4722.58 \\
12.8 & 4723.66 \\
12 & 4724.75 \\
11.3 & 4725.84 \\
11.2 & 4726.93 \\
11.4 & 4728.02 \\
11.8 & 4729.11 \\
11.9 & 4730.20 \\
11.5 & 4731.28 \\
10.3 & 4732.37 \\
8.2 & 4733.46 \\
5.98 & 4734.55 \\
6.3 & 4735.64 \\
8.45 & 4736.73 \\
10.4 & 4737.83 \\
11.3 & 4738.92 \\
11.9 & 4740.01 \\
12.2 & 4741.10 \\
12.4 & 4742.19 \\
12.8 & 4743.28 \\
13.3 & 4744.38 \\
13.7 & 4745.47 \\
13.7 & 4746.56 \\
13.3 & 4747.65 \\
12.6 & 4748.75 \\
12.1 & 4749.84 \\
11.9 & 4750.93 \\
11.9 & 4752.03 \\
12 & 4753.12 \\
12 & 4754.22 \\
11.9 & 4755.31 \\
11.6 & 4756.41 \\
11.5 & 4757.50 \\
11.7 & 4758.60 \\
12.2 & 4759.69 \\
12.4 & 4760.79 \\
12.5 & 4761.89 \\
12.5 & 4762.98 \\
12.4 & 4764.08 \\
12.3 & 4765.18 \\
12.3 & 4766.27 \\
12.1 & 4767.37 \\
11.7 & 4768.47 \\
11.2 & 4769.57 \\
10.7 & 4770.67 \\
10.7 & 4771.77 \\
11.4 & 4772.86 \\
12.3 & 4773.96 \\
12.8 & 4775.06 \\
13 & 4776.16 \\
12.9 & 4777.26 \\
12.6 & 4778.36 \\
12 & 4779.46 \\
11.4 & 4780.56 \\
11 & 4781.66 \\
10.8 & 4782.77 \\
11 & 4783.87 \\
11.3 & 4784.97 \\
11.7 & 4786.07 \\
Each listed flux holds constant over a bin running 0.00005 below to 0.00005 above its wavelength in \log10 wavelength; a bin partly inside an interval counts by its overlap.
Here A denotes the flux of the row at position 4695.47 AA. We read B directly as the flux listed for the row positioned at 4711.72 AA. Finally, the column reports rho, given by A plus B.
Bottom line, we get 23.3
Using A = 11.8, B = 11.5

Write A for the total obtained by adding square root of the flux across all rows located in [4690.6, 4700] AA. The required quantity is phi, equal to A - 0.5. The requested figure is 29.8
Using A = 30.3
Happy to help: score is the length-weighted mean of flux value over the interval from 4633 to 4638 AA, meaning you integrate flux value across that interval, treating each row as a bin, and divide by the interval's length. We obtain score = 12.0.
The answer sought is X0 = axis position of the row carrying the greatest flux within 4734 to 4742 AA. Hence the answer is 4741.10 AA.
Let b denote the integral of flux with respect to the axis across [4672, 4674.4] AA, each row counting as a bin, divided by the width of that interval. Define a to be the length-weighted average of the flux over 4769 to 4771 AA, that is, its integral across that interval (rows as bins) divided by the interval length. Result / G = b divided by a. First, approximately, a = 11.0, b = 9.9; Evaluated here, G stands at 0.91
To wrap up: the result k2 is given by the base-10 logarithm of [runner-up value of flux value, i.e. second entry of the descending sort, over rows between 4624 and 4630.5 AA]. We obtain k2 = 1.09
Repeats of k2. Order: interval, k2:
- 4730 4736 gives 1.06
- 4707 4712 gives 1.05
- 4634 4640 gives 1.09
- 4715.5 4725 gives 1.14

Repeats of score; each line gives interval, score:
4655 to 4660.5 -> 11.9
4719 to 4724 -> 13.5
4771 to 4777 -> 12.0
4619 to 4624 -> 11.8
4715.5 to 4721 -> 12.7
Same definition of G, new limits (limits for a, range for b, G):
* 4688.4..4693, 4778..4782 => 1.09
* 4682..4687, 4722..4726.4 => 1.21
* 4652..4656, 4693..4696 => 1.06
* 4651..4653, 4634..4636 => 1.11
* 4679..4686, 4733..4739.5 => 0.82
